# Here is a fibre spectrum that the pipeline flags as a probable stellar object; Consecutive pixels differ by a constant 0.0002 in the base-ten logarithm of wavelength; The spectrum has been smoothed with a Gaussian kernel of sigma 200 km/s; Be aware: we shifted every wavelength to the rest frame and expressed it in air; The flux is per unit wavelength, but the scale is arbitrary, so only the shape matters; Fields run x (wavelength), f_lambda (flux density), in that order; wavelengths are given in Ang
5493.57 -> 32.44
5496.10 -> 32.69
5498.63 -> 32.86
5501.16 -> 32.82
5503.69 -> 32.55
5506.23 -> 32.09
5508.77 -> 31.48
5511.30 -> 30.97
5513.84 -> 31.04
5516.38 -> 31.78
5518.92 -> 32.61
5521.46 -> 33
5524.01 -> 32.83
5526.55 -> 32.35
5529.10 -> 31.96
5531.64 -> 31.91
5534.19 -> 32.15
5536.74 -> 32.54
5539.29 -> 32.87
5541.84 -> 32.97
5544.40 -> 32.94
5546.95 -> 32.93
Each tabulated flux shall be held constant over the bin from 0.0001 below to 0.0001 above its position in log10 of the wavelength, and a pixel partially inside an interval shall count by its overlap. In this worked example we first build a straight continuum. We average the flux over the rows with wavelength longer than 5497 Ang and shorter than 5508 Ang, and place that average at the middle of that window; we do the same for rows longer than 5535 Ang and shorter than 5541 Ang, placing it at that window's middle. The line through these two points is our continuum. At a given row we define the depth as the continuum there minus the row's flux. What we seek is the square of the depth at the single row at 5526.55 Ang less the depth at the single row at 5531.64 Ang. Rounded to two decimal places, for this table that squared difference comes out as 0.21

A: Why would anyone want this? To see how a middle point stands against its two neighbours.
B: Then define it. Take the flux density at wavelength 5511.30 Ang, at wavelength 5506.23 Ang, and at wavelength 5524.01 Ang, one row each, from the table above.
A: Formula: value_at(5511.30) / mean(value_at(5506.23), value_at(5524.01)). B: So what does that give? 0.95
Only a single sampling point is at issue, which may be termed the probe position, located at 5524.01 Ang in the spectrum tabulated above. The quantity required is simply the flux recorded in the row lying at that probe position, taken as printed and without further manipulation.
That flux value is 32.83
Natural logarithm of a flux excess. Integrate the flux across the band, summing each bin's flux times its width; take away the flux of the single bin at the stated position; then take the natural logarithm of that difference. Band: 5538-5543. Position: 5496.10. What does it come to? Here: 4.9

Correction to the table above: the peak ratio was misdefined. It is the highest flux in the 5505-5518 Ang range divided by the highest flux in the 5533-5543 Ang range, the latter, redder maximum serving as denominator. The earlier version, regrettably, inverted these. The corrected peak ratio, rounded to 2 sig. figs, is 0.97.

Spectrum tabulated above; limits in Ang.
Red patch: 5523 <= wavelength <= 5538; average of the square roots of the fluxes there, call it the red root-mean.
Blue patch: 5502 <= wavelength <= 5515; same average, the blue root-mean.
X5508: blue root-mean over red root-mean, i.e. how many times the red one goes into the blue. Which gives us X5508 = 0.99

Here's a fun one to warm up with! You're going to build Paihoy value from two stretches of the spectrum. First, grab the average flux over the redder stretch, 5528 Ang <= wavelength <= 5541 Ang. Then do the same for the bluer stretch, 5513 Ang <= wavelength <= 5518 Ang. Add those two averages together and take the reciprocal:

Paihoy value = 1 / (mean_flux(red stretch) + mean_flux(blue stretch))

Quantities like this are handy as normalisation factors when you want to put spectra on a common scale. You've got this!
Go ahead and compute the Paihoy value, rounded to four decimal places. 0.0157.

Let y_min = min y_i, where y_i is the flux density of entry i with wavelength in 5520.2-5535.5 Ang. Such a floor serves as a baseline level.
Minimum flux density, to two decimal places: 31.91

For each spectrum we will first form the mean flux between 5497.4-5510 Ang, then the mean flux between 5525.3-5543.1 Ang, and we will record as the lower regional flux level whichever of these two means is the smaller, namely 32.36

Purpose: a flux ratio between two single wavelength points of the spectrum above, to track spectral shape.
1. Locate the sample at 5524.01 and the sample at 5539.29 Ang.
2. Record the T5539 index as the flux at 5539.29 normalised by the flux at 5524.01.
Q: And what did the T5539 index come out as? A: 1.001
